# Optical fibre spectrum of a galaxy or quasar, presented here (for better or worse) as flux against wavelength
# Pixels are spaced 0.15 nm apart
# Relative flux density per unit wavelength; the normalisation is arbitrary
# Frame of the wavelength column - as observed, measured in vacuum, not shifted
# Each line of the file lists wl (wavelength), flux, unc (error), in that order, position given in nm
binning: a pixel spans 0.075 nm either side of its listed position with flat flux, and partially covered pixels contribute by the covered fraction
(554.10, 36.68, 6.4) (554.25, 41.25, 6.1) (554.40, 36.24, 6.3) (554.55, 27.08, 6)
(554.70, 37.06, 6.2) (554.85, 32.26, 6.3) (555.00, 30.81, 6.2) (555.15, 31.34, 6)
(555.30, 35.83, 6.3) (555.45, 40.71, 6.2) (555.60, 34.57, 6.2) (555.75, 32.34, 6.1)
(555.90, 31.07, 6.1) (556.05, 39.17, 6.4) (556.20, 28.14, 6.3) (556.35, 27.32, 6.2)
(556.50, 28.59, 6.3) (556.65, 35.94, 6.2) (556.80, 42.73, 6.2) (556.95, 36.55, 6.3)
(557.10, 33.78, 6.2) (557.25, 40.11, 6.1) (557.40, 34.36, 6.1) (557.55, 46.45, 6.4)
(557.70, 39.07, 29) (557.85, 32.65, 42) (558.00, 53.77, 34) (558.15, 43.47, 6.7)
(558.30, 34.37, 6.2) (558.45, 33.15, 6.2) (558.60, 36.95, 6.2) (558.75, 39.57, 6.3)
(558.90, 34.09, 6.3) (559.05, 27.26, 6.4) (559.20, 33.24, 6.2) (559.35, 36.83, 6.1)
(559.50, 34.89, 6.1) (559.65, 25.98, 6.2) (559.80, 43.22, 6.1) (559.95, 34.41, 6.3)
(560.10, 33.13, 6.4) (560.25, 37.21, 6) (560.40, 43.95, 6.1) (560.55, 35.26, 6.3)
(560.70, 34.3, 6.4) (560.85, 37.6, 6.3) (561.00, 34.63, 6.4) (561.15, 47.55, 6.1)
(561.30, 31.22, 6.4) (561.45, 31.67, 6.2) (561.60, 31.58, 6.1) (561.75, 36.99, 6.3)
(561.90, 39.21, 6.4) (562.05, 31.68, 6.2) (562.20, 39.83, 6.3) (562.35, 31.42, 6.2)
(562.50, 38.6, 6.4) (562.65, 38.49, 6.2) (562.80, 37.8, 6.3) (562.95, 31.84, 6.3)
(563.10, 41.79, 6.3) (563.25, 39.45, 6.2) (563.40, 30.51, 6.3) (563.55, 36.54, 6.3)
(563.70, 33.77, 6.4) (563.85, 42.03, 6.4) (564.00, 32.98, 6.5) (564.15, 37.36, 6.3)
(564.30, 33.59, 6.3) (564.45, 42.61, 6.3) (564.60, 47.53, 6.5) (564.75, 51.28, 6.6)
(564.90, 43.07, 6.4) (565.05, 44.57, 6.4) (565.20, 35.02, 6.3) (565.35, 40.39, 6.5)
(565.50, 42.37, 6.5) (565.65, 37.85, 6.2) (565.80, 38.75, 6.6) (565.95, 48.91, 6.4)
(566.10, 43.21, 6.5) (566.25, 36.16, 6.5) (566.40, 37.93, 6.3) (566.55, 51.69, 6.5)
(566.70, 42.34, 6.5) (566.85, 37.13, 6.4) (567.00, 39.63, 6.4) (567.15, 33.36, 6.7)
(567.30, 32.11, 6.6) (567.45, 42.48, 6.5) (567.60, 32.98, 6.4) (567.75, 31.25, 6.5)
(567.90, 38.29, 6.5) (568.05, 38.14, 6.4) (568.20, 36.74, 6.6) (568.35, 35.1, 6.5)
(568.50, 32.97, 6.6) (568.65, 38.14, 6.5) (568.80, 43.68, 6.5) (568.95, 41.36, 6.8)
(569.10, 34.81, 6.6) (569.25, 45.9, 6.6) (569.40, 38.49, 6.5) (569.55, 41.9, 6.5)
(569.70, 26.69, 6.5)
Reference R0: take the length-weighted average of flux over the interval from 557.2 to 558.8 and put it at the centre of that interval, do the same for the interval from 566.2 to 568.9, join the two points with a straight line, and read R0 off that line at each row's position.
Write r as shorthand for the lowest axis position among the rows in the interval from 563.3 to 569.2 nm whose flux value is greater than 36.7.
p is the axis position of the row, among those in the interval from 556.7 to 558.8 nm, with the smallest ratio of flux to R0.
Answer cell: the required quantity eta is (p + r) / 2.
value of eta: 560.85 nm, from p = 557.85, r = 563.85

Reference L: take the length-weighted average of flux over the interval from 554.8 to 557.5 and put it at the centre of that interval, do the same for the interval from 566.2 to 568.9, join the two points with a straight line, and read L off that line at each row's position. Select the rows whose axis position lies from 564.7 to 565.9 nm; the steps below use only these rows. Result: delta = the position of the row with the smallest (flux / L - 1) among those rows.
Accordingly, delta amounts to 565.20 nm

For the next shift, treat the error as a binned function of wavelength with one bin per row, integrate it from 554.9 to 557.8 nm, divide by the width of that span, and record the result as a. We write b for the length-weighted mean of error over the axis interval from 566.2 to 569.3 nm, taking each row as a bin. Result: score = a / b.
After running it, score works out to 1.18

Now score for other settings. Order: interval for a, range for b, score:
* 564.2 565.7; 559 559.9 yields 1.04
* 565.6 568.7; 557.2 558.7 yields 0.44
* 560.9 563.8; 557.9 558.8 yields 0.53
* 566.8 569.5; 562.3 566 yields 1.03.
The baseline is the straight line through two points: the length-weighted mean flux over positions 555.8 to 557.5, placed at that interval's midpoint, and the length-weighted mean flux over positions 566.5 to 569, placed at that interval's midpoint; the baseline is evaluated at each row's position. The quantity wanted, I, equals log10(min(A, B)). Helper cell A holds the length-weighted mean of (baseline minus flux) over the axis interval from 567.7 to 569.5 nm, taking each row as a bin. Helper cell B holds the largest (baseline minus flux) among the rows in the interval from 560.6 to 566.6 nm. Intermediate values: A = 0.1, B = 6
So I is -0.9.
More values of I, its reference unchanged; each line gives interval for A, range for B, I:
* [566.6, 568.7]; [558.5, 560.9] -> 0.1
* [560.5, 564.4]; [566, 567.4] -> -0.8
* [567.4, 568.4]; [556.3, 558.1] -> 0.2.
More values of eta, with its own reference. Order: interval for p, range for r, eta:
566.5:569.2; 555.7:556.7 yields 561.90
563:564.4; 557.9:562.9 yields 560.70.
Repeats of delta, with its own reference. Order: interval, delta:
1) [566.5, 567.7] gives 567.30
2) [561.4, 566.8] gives 563.40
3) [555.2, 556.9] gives 556.35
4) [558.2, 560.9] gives 559.65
